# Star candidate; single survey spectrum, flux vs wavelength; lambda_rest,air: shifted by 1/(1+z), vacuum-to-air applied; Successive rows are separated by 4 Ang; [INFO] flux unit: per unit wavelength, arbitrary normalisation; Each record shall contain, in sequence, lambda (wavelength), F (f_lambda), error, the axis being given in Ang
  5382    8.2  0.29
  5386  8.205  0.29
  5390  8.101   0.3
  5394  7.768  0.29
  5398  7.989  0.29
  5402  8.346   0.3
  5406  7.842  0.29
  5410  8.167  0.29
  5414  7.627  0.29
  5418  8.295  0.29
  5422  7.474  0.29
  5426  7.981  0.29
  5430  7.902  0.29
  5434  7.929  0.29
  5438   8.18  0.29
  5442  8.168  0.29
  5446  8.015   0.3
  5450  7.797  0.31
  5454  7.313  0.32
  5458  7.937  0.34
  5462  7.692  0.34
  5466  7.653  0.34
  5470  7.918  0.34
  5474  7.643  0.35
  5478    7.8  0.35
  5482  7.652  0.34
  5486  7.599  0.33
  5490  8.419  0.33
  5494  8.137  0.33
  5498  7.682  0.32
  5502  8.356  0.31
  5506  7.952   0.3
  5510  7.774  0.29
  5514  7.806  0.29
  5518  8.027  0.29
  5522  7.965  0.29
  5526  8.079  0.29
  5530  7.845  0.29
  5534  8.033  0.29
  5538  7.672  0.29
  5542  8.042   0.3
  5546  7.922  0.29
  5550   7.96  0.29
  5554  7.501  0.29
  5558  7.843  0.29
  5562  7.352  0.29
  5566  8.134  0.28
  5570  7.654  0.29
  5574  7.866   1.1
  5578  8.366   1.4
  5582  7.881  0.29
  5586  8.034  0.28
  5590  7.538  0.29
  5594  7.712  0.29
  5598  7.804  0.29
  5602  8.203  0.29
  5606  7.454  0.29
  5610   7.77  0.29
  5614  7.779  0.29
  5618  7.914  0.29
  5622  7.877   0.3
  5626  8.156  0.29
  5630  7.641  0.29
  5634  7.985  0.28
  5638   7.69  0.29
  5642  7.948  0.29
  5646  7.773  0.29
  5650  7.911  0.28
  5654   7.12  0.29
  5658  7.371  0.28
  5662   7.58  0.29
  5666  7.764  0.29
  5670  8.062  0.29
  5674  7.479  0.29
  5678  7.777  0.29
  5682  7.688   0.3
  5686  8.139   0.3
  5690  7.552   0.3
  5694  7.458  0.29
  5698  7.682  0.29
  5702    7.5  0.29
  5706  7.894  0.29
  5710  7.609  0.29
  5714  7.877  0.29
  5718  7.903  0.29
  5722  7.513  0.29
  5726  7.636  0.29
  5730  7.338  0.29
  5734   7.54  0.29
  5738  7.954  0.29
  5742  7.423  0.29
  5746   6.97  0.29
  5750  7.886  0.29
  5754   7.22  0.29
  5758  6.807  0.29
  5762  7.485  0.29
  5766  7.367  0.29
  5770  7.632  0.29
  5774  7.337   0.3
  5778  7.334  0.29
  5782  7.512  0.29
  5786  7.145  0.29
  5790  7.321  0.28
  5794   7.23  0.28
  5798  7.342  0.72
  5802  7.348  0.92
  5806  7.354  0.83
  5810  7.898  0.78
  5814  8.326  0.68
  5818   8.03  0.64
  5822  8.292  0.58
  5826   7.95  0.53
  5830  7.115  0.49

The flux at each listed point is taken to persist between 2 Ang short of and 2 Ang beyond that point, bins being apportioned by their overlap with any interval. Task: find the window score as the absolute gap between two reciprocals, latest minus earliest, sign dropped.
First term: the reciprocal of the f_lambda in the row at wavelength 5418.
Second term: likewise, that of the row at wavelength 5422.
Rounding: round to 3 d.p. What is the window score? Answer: 0.013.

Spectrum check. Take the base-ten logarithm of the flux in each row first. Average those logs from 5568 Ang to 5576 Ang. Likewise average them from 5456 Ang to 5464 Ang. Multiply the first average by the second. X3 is 0.794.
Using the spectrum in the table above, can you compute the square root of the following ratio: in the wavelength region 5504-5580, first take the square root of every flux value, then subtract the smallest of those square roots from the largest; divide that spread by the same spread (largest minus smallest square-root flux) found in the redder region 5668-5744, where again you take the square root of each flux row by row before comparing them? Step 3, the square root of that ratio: 1.12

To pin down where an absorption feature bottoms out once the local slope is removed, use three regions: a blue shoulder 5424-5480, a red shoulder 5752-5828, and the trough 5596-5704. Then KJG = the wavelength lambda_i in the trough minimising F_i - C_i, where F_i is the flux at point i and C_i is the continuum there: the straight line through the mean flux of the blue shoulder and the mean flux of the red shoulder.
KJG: 5654 Ang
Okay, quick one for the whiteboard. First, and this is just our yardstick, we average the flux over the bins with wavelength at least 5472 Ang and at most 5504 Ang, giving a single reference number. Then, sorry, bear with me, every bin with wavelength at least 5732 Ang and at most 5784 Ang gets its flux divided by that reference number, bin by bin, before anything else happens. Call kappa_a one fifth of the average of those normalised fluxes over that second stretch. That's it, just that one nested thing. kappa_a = 0.188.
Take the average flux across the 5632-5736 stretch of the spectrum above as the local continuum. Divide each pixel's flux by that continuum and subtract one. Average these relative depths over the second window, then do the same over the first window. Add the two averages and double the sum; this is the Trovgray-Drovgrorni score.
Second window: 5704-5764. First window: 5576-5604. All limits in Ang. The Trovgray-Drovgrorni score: 0.03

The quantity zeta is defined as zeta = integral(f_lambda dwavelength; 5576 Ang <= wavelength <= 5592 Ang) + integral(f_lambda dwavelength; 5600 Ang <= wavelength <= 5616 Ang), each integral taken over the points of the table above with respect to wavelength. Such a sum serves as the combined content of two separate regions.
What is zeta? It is 252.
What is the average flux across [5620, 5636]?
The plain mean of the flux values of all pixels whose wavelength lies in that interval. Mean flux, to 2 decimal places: 7.91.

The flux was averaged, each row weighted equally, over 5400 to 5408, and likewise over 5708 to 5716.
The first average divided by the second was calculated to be 1.05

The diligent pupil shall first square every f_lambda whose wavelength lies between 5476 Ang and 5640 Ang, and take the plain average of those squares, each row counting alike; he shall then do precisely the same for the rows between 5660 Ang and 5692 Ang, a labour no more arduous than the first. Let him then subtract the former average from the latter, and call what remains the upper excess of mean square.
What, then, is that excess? -1.9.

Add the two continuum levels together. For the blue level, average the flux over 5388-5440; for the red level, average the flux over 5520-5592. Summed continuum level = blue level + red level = 15.8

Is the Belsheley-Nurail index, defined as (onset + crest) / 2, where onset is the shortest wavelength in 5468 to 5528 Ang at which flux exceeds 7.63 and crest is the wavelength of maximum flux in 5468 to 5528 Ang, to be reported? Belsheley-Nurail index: 5480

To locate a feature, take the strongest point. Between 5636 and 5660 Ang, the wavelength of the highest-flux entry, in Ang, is 5642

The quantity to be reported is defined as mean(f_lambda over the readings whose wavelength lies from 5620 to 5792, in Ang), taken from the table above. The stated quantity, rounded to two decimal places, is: 7.60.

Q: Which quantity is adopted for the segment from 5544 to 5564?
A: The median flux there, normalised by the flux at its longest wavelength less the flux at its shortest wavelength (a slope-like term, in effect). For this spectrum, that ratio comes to -14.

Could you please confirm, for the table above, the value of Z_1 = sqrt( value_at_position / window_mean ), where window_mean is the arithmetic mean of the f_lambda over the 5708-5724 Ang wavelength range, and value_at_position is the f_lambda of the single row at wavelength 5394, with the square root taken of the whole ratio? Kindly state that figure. 1.003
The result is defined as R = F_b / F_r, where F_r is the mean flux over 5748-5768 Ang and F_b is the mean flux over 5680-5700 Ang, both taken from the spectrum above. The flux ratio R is 1.05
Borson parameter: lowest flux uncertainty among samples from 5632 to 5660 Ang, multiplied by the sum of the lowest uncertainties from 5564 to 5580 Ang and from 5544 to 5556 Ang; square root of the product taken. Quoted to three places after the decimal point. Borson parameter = 0.399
